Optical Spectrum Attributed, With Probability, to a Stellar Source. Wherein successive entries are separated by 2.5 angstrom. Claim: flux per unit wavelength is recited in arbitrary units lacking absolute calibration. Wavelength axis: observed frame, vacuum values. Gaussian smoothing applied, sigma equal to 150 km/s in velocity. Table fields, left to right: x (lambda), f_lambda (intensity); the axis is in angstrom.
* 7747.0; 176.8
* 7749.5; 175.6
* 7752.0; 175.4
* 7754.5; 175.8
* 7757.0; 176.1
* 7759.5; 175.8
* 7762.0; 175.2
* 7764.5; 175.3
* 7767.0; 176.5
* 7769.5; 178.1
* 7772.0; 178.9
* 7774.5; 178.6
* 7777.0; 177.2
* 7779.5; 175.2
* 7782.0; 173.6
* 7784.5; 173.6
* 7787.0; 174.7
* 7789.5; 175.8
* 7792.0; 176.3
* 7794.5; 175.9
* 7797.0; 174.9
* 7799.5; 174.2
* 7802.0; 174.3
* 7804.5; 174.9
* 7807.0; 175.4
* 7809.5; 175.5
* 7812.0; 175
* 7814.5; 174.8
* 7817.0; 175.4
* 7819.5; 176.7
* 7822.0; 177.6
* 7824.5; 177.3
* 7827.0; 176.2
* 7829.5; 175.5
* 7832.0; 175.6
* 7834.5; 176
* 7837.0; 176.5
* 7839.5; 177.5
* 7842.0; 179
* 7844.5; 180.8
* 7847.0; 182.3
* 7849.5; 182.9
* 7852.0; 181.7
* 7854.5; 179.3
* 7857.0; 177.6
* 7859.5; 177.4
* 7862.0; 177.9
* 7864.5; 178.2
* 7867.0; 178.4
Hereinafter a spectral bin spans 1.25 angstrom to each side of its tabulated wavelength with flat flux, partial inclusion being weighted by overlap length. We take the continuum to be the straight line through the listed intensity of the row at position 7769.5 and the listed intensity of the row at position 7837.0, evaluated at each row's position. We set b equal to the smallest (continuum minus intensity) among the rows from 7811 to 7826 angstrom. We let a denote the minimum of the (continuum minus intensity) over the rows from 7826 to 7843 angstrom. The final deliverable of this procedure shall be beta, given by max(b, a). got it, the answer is -0.7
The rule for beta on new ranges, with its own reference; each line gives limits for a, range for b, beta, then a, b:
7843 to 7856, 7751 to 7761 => 2.3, -7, 2.3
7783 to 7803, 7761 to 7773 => 1.3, 1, -0.9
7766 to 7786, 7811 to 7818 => 1.6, -1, 1.6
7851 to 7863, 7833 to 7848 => -5.6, -6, -6.0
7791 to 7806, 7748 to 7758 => 2.3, 1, 2.3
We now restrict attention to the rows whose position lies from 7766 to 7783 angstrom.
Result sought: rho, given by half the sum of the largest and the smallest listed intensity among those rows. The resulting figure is 176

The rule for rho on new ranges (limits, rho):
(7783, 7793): 175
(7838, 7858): 180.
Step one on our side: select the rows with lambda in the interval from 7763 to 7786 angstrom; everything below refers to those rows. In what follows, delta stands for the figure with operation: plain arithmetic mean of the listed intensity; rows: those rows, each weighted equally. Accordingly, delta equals 176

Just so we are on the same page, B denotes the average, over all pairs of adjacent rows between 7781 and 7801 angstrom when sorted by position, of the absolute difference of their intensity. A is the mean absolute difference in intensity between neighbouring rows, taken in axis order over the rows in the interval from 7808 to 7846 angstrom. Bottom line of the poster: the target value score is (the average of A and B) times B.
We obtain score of 0.50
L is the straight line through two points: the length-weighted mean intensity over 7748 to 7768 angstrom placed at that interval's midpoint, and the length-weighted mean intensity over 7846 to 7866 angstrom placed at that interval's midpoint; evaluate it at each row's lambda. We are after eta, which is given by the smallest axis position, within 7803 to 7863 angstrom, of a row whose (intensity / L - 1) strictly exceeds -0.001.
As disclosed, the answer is 7842.0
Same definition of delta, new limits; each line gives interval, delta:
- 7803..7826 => 176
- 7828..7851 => 178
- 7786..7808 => 175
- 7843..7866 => 180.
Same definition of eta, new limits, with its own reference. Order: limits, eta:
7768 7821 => 7769.5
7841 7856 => 7842.0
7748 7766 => 7749.5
